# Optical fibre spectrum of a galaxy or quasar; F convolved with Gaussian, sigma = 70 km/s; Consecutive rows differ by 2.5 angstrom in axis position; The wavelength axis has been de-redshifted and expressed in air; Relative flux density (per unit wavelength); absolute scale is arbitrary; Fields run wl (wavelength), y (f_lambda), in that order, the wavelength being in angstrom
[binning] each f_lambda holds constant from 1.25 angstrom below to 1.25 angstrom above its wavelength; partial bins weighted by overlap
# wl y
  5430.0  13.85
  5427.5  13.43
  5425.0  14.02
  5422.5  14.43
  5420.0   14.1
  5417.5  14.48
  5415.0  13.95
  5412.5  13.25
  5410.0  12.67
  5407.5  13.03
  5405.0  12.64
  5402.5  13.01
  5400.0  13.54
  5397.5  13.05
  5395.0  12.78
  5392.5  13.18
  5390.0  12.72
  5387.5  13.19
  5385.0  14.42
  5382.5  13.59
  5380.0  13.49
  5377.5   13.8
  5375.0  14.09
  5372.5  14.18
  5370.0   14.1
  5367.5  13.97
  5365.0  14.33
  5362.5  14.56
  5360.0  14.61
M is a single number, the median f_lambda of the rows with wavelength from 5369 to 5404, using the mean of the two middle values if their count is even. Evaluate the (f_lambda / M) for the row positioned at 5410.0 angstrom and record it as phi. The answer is 0.94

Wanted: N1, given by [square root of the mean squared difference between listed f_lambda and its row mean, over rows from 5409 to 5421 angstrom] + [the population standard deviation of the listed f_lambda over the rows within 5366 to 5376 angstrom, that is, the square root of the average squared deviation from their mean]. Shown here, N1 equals 0.72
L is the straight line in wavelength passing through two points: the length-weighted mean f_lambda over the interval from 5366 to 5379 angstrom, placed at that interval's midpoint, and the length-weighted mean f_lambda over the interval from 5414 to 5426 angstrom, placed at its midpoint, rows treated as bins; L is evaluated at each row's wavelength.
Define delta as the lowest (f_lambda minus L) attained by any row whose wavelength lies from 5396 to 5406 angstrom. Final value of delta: -1.5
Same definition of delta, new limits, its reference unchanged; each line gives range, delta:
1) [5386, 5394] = -1.4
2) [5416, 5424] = -0.1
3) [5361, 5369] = 0.0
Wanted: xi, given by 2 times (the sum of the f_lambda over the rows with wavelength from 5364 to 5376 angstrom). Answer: 141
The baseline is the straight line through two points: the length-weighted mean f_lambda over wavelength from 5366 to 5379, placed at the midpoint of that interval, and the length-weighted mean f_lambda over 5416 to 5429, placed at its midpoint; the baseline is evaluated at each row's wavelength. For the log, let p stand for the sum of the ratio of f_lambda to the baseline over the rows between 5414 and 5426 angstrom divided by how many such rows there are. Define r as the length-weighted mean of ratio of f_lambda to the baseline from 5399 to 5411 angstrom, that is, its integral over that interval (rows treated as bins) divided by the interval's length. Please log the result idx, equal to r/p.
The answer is 0.92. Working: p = 1.01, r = 0.92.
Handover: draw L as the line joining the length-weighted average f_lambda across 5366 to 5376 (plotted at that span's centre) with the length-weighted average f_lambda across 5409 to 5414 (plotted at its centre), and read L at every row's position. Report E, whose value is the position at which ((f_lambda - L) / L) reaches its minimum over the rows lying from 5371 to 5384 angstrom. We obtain 5380.0 angstrom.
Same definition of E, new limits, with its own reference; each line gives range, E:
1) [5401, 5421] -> 5405.0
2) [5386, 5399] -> 5390.0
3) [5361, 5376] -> 5367.5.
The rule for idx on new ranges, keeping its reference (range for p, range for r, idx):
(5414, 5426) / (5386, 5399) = 0.92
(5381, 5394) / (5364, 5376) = 1.05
